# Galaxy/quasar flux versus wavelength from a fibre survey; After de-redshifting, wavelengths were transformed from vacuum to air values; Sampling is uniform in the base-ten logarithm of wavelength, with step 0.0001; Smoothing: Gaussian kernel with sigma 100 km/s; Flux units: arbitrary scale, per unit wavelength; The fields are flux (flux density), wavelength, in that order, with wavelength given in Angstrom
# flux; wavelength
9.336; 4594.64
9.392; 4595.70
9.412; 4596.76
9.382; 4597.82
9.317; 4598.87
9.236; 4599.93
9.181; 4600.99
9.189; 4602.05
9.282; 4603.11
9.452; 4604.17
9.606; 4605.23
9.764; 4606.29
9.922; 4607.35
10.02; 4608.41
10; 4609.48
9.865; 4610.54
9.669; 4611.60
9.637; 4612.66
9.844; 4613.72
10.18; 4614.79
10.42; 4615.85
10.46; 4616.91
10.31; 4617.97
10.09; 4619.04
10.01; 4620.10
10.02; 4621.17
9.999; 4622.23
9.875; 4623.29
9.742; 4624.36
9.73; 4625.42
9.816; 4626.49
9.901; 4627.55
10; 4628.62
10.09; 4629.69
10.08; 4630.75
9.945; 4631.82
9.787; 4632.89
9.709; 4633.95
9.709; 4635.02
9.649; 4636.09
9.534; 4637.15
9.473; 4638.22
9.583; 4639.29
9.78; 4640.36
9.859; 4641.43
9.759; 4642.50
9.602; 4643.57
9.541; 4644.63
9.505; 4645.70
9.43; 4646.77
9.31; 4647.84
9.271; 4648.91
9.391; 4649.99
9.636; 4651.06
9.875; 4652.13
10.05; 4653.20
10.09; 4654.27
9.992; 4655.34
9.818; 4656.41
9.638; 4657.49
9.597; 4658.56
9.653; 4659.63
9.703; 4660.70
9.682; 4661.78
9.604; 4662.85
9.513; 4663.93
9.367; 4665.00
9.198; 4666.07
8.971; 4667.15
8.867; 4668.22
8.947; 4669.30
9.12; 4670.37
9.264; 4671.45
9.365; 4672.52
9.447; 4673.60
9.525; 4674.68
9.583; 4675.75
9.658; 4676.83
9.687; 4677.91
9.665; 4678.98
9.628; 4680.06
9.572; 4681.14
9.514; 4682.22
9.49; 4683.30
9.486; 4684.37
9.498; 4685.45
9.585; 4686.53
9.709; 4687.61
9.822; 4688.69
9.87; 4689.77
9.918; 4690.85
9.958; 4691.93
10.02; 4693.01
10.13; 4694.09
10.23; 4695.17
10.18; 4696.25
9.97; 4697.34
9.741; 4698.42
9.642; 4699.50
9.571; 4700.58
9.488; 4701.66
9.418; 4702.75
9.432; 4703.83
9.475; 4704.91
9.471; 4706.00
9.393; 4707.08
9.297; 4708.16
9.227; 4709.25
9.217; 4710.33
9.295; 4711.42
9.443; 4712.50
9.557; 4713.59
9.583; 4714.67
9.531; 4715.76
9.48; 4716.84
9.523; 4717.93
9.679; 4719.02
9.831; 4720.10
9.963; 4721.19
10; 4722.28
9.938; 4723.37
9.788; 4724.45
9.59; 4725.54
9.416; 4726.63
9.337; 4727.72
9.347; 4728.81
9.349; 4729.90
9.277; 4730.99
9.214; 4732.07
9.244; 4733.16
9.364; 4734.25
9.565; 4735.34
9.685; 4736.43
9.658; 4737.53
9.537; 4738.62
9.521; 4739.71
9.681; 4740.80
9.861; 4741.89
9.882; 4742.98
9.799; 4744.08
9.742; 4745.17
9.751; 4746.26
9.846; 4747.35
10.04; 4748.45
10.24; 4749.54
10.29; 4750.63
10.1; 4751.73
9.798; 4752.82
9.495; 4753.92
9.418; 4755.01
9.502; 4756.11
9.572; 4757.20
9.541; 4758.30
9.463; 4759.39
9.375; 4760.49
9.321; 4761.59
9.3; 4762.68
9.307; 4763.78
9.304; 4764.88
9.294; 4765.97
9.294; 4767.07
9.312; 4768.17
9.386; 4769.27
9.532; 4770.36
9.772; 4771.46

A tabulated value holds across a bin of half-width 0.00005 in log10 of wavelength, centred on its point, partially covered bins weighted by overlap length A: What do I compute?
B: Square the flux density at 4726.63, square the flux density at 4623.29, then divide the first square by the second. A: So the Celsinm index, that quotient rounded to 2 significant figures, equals 0.91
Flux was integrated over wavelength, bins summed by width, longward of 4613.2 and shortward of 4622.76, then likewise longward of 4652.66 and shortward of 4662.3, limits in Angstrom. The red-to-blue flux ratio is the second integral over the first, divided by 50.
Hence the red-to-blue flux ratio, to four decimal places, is 0.0195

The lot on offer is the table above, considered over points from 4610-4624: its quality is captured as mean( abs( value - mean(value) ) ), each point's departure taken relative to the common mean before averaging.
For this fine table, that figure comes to 0.202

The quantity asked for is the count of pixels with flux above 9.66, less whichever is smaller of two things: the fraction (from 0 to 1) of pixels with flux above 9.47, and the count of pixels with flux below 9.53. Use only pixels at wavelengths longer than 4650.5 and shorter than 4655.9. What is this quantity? 4.0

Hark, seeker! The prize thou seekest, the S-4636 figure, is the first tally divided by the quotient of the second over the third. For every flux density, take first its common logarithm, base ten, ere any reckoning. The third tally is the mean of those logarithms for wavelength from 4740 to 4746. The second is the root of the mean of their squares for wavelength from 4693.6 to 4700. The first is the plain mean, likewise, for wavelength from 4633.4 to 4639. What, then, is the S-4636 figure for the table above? 0.975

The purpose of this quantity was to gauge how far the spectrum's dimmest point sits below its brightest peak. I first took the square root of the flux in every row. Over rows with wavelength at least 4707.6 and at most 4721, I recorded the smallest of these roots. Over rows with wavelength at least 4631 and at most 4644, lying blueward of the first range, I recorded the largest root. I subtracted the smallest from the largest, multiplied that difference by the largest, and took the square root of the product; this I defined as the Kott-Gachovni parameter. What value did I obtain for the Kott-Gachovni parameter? 0.61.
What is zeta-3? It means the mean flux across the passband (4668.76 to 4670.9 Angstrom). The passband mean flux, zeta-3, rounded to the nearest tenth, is 9.0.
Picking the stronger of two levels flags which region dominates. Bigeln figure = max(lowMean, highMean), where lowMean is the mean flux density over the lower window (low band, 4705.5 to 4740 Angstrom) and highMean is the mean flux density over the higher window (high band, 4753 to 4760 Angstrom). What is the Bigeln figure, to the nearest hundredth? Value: 9.51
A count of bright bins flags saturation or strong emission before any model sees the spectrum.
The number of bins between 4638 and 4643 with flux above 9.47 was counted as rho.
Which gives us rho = 5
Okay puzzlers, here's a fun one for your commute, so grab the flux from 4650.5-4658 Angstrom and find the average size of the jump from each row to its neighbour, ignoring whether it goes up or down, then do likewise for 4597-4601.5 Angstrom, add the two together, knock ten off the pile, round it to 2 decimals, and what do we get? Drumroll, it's -9.78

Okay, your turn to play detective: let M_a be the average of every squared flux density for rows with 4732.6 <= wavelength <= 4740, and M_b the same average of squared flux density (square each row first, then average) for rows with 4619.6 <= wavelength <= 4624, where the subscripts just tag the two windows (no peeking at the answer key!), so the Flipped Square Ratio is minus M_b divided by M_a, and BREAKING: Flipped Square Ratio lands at -1.10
